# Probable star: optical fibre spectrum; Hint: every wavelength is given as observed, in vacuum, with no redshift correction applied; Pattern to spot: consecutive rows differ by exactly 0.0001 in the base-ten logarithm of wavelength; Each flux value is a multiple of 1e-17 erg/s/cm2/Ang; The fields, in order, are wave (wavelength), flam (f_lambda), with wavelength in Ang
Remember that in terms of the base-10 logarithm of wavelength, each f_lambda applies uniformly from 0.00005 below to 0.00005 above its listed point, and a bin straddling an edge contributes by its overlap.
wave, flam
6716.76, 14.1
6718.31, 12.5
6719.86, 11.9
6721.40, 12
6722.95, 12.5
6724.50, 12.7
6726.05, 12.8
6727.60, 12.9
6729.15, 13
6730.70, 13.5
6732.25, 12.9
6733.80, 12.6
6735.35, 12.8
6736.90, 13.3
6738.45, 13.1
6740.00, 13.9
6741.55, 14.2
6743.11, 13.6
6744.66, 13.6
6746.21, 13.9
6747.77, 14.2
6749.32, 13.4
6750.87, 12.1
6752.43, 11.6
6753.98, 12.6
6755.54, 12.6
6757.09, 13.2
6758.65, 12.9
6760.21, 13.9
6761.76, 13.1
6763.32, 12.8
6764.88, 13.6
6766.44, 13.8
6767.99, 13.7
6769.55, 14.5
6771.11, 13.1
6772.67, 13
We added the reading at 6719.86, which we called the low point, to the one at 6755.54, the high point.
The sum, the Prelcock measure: 24.5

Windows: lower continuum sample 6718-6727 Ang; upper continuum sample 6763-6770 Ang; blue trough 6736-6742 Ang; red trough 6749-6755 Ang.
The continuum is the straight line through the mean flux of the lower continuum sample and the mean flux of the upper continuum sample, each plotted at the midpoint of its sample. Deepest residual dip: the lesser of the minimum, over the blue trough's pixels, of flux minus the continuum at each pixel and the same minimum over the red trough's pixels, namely -1.7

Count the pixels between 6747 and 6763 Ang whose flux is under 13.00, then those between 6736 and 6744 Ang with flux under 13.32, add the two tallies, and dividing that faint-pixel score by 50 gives 0.140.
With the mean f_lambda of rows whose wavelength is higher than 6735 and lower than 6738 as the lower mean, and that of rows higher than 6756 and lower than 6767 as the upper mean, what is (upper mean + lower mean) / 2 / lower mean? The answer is 1.01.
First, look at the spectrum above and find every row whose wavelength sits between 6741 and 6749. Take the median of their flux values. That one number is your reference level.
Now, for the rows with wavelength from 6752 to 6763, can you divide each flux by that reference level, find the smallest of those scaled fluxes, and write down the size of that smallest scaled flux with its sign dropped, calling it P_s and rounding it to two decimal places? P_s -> 0.83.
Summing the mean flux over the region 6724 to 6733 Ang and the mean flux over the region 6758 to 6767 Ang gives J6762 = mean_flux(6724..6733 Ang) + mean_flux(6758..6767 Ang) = 26.3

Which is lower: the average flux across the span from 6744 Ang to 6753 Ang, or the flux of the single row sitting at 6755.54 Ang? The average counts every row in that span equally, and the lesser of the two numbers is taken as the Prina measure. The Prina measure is 12.6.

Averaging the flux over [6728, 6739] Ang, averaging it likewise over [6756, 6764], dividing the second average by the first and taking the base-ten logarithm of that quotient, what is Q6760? 0.005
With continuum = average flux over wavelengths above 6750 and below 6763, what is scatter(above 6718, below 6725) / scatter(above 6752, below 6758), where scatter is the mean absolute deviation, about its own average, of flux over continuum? 0.66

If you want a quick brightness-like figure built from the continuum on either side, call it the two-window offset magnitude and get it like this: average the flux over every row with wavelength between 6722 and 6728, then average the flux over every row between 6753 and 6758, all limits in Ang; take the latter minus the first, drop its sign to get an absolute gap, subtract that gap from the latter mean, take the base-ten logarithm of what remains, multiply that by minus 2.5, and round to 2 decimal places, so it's -2.76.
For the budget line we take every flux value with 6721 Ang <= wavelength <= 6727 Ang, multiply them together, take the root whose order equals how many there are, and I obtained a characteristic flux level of 12.5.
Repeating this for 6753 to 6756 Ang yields 12.6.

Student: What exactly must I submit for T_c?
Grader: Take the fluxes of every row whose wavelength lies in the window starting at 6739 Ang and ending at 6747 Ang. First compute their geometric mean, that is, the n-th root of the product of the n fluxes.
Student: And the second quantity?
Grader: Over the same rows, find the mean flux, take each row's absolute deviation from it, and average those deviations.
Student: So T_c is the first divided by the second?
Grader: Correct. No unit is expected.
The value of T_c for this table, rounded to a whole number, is 72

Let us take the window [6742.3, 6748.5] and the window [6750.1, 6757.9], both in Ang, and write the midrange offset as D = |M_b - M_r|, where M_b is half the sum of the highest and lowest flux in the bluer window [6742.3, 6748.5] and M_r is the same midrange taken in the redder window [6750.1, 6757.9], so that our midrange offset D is 1.50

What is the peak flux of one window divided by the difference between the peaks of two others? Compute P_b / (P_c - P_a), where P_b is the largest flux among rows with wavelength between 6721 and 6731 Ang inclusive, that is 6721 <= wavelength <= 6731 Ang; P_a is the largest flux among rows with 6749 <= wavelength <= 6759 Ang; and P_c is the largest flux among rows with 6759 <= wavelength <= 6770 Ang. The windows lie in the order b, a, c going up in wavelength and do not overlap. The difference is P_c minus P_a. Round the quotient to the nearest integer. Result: 12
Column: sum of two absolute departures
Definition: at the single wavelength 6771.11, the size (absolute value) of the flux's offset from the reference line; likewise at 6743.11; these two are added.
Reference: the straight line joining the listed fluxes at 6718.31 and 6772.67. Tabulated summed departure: 1.0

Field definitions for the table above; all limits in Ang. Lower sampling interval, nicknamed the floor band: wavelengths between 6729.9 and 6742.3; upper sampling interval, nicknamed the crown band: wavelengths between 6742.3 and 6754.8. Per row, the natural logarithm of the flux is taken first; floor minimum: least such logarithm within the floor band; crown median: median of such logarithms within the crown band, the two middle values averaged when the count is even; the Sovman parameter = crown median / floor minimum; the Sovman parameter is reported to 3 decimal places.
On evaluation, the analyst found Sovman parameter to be 1.027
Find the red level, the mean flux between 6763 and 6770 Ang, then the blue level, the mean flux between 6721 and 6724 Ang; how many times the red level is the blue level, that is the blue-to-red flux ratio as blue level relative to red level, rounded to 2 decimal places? 0.90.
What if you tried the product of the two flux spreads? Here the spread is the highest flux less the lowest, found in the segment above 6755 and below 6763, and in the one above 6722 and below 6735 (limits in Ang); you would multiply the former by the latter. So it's 1.3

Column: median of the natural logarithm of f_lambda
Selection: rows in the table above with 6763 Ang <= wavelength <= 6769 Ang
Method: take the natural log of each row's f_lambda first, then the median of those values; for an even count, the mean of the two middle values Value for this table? 2.61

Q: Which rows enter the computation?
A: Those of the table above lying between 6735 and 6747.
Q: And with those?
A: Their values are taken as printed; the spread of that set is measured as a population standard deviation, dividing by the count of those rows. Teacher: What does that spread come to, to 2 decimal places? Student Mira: 0.43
